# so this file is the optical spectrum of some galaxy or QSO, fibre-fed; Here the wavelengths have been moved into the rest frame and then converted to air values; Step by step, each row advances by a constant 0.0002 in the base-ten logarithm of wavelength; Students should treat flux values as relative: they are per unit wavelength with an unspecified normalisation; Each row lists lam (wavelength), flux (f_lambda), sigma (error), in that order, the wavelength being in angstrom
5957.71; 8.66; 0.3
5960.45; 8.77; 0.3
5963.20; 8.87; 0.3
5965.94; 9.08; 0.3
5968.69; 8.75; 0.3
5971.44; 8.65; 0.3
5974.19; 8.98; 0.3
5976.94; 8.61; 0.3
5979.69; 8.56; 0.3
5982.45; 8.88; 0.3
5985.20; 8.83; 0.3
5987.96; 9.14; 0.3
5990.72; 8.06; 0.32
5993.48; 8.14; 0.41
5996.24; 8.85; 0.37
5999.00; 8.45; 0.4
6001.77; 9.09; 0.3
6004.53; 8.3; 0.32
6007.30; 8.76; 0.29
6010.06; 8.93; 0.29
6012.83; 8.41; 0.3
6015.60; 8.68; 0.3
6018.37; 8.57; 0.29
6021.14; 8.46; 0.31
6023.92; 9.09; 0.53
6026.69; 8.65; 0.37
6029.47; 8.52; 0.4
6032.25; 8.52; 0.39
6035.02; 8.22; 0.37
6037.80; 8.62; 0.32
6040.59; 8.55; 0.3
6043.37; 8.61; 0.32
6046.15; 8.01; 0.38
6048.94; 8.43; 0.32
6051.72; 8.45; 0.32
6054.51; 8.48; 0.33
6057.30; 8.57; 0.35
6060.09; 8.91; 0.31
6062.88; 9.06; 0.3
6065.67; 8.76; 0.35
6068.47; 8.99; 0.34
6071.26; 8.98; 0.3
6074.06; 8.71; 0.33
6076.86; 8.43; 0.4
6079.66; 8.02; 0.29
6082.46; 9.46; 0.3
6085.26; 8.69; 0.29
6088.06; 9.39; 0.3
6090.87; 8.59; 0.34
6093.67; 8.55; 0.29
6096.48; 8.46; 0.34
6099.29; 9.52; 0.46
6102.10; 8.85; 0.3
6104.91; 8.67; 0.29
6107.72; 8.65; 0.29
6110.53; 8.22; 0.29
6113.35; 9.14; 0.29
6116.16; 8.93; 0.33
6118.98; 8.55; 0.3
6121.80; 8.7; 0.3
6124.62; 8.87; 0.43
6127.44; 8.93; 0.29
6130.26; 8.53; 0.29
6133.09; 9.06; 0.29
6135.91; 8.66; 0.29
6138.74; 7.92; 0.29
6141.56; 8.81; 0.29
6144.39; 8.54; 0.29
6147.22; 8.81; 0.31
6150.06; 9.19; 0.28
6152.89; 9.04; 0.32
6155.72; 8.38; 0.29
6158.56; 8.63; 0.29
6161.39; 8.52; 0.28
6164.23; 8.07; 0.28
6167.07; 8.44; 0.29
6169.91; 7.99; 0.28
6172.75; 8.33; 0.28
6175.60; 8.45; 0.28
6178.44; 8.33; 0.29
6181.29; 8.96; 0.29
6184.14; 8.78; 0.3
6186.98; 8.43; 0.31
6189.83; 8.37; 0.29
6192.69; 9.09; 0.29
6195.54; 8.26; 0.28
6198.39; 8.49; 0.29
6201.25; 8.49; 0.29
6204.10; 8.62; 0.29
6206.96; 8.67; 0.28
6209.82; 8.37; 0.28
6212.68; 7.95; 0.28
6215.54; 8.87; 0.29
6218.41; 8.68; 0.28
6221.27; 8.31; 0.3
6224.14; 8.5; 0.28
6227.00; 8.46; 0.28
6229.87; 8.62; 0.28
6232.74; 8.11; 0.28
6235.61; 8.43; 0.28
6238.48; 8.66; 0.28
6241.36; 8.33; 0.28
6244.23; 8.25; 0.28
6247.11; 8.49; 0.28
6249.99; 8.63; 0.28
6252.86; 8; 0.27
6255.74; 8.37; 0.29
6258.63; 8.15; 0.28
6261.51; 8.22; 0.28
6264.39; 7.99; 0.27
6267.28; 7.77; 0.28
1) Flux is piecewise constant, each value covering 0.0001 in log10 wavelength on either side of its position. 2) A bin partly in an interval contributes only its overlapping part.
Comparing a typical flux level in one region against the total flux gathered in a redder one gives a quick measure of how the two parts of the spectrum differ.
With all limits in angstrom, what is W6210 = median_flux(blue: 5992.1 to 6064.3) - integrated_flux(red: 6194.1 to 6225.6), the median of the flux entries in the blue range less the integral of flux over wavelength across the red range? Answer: -258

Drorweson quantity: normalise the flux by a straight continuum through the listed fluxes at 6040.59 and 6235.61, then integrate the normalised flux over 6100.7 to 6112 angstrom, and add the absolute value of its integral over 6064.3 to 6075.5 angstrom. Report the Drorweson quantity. 23.0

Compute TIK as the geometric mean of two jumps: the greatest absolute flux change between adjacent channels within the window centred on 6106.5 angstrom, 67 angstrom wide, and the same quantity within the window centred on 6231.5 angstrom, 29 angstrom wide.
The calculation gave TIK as 0.86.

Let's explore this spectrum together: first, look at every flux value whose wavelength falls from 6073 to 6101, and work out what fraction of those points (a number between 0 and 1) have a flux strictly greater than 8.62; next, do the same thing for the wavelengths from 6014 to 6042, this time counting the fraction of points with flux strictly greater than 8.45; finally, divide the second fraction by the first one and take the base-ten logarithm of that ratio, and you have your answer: 0.26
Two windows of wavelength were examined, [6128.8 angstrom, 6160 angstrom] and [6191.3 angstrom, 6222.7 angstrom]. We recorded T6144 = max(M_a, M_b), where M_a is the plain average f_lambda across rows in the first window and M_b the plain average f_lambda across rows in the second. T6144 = 8.69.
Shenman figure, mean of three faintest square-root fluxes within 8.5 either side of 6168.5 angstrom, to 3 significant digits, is 2.85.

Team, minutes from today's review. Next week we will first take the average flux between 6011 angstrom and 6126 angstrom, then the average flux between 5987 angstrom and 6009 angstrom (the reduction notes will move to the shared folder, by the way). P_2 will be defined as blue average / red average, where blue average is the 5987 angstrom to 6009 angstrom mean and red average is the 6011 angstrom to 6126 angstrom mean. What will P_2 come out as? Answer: 0.99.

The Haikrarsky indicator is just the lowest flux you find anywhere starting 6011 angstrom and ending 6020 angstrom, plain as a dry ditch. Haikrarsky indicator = 8.41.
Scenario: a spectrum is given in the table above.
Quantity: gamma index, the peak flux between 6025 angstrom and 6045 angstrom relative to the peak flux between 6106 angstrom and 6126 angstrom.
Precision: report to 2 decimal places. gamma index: 0.95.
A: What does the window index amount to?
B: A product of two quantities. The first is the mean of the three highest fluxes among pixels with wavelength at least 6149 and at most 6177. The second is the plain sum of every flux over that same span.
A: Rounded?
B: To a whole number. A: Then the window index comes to 761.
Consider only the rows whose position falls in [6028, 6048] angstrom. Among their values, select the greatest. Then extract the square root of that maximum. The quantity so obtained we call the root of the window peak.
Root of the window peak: 2.94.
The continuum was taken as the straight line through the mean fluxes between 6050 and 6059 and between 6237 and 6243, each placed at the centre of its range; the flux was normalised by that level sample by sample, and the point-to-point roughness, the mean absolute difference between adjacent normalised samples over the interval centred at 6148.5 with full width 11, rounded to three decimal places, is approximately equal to 0.031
